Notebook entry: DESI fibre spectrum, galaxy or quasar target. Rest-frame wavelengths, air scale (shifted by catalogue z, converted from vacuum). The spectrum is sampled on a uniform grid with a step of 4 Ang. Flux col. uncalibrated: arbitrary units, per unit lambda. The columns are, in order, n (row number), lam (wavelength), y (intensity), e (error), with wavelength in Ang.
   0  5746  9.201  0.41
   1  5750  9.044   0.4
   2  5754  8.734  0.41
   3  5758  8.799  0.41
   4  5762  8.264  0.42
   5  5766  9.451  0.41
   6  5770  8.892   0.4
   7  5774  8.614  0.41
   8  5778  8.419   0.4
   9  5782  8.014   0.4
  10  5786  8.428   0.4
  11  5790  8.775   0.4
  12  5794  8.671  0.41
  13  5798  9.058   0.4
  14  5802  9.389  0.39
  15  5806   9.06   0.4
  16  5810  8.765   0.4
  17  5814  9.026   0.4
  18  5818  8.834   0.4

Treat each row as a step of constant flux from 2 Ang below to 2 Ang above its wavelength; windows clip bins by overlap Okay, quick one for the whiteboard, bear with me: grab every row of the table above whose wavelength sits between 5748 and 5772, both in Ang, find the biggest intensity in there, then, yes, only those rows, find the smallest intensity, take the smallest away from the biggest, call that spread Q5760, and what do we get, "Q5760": 1.19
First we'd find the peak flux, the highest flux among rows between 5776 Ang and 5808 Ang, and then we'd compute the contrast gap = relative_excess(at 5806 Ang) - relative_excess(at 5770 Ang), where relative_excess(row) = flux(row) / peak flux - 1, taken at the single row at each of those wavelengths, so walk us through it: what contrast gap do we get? 0.02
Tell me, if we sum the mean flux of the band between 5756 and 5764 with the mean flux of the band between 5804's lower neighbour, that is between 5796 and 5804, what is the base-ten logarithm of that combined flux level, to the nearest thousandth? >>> 1.249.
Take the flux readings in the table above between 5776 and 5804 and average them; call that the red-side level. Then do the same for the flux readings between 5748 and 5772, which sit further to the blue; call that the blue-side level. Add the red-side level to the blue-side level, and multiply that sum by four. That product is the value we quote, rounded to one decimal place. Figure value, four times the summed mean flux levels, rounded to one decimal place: 70.2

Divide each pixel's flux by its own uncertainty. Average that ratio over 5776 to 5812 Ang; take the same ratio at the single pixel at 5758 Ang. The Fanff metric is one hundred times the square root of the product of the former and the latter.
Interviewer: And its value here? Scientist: 2165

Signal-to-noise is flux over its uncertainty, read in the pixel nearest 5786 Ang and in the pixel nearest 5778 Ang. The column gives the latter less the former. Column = 0.0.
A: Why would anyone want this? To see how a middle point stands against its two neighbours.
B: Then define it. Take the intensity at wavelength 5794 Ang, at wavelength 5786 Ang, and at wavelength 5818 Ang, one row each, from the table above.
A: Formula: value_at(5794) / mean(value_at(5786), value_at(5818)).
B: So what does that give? 1.00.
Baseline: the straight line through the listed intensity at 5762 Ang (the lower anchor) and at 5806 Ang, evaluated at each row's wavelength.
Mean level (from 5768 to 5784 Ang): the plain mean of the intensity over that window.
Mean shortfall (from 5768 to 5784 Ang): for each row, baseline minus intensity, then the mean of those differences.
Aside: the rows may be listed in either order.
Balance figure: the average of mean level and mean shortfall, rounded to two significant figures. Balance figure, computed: 4.3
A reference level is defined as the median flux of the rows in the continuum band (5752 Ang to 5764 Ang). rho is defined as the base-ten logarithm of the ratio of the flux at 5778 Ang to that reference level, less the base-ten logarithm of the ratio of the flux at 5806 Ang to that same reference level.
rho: -0.032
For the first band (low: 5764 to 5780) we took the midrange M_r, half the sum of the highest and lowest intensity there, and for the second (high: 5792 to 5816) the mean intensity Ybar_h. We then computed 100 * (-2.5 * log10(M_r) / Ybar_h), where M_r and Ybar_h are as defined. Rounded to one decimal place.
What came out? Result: -26.4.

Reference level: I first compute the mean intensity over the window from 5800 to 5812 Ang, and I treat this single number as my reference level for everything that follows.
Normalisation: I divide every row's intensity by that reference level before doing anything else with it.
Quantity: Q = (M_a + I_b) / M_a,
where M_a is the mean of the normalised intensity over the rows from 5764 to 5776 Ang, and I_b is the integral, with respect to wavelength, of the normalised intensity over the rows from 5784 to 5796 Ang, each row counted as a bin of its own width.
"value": 12.5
